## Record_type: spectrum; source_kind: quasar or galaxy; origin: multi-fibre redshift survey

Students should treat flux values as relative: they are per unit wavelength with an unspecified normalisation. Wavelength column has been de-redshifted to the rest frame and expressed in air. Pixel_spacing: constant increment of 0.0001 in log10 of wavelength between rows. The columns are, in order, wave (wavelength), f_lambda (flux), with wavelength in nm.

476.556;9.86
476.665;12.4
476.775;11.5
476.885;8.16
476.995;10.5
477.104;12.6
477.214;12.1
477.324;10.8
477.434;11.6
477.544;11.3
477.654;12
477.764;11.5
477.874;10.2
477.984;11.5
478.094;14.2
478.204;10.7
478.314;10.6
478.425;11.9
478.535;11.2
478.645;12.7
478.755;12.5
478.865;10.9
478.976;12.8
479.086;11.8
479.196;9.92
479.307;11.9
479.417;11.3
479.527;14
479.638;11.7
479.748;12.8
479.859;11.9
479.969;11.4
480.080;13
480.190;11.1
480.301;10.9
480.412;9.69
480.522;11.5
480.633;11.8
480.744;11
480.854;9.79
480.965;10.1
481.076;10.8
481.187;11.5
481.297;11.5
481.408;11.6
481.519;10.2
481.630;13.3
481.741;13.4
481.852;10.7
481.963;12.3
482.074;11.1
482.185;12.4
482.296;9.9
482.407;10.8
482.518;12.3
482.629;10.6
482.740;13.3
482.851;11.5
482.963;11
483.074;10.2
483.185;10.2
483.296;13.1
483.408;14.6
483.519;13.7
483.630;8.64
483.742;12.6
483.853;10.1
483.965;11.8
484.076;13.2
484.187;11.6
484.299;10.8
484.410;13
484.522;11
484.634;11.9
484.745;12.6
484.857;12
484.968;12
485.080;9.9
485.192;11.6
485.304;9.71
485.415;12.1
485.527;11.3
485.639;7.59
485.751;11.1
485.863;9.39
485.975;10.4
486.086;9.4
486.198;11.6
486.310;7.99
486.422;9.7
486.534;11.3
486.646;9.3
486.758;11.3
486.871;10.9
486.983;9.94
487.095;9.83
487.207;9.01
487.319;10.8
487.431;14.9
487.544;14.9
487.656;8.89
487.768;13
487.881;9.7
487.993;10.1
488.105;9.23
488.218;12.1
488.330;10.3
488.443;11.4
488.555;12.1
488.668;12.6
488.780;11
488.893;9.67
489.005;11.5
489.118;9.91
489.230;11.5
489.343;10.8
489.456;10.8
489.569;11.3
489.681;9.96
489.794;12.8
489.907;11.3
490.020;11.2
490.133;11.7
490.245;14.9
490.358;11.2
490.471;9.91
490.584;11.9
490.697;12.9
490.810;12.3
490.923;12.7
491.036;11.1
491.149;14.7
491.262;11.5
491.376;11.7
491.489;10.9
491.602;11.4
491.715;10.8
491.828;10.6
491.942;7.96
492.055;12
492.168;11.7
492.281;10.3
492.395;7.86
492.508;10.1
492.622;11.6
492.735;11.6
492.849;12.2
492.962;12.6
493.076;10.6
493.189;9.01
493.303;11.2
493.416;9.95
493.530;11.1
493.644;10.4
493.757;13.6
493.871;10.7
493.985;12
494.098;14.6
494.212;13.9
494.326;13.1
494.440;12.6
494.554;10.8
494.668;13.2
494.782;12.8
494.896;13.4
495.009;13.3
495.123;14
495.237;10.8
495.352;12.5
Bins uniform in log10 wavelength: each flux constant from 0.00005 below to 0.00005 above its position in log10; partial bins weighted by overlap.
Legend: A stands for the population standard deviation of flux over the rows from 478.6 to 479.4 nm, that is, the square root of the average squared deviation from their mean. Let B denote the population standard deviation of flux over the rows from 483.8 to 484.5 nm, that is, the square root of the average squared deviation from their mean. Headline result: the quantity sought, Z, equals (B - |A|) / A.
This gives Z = 0.1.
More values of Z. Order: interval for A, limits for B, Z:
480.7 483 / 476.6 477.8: 0.1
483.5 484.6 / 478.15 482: -0.3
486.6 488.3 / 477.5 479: -0.5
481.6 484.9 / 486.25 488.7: 0.3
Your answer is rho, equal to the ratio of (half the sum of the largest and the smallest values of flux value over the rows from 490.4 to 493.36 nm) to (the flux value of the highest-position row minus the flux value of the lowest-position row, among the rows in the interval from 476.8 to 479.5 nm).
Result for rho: 4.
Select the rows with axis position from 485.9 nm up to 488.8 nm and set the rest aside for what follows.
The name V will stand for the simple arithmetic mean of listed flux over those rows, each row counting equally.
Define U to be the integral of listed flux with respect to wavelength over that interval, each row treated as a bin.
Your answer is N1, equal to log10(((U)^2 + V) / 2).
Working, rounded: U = 31.4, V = 10.8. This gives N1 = 2.70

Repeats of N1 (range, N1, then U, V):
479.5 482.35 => 2.73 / 32.7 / 11.5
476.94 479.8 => 2.76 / 33.6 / 11.7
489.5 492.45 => 2.76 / 33.6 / 11.4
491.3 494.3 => 2.76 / 33.6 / 11.2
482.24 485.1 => 2.75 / 33.3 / 11.6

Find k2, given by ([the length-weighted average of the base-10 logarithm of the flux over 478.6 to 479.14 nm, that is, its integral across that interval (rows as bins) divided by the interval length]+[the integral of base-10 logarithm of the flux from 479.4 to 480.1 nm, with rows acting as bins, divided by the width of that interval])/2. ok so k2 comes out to 1.09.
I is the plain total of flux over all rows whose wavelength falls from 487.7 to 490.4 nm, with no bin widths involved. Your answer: 270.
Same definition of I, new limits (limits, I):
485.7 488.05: 223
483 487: 398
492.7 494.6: 200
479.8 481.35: 156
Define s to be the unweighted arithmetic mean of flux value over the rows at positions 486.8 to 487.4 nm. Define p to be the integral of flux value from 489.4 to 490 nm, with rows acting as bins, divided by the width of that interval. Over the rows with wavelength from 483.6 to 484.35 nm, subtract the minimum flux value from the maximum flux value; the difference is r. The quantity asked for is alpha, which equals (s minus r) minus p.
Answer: -5.7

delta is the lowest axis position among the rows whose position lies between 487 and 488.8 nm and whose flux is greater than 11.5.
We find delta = 487.431 nm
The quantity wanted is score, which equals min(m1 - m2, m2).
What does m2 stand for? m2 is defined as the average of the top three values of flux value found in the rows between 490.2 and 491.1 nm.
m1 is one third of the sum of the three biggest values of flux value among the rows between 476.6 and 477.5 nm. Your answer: -1.13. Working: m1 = 12.4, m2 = 13.5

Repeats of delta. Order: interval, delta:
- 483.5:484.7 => 483.519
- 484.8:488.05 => 484.857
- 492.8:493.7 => 492.849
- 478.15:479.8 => 478.425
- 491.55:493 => 492.055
